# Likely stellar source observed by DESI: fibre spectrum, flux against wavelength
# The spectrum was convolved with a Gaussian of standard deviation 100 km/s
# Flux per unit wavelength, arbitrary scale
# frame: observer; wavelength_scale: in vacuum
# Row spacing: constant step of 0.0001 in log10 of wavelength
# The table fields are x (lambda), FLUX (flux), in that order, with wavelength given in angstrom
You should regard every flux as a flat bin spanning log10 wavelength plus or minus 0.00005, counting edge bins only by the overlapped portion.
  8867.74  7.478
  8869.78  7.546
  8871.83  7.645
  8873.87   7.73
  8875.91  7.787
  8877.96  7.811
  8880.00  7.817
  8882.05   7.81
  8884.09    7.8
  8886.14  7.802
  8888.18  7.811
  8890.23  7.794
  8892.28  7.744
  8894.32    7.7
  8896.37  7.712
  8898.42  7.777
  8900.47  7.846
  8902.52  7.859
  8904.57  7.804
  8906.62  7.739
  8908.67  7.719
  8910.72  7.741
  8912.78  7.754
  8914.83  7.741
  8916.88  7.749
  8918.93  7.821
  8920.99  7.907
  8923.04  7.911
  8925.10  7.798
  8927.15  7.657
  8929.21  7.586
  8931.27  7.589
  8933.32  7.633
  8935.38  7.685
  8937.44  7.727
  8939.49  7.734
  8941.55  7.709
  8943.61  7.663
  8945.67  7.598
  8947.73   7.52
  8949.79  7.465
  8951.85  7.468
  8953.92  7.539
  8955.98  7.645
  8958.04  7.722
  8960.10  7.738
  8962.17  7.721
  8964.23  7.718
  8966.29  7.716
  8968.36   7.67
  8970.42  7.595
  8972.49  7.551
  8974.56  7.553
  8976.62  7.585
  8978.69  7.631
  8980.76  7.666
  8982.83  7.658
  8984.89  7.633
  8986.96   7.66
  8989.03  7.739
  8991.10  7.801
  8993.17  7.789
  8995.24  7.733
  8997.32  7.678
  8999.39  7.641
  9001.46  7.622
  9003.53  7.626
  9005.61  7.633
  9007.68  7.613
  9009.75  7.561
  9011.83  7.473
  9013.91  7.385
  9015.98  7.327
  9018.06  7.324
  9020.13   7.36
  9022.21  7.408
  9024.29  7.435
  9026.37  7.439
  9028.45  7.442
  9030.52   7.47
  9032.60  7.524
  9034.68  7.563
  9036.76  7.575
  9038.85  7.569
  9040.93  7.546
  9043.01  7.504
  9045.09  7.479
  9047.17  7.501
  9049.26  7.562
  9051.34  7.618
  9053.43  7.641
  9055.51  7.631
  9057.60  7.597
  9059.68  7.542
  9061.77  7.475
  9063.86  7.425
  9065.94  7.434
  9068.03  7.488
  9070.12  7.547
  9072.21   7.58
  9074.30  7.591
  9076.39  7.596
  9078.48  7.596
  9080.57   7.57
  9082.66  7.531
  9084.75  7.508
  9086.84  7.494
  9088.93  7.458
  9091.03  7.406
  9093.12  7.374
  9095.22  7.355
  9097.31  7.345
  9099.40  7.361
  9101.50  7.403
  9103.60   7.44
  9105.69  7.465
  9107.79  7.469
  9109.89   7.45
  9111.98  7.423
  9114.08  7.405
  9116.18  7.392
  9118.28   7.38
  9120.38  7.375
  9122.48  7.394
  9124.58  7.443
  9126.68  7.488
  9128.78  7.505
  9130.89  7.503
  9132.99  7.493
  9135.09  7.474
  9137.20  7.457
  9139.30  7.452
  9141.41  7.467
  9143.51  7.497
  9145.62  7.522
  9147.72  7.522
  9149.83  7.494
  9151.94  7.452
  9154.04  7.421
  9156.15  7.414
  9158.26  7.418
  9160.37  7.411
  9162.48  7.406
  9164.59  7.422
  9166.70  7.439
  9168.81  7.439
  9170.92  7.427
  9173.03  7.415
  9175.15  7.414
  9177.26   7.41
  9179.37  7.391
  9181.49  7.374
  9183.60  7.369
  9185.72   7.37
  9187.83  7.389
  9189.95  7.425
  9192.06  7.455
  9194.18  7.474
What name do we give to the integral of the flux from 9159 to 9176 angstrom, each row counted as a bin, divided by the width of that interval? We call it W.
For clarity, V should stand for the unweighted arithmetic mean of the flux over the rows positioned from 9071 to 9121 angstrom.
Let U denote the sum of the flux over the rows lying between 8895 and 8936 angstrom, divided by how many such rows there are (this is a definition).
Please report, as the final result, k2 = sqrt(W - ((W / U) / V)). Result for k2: 2.70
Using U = 7.75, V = 7.46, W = 7.42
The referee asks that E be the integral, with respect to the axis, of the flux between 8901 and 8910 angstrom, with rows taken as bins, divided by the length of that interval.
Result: 7.8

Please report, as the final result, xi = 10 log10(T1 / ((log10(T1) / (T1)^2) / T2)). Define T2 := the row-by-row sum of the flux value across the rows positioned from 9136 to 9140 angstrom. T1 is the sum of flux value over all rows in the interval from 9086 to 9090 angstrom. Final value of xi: 46.3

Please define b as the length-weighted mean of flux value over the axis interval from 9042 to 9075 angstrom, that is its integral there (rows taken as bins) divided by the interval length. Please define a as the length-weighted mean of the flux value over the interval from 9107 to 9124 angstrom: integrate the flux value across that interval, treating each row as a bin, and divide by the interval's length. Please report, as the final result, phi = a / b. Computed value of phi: 0.98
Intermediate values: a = 7.41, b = 7.54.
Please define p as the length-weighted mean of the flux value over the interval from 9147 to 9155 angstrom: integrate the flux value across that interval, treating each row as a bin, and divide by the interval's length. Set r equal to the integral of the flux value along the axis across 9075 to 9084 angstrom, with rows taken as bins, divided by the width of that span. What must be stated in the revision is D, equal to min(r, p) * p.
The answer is 55.8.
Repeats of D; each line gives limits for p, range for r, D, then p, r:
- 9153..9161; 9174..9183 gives 54.8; 7.41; 7.39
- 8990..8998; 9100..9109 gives 57.6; 7.75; 7.43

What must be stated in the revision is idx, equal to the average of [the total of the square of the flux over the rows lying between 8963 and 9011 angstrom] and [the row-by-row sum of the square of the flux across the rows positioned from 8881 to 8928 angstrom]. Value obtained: 1371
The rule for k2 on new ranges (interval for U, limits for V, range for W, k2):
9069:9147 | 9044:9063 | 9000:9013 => 2.73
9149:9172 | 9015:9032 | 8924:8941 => 2.75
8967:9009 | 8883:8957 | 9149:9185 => 2.70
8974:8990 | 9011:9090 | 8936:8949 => 2.74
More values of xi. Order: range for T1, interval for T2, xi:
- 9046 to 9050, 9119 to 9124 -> 46.3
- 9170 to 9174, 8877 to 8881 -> 46.4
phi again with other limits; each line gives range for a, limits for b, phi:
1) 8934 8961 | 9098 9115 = 1.03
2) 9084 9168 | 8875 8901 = 0.96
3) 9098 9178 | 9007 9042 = 1.00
